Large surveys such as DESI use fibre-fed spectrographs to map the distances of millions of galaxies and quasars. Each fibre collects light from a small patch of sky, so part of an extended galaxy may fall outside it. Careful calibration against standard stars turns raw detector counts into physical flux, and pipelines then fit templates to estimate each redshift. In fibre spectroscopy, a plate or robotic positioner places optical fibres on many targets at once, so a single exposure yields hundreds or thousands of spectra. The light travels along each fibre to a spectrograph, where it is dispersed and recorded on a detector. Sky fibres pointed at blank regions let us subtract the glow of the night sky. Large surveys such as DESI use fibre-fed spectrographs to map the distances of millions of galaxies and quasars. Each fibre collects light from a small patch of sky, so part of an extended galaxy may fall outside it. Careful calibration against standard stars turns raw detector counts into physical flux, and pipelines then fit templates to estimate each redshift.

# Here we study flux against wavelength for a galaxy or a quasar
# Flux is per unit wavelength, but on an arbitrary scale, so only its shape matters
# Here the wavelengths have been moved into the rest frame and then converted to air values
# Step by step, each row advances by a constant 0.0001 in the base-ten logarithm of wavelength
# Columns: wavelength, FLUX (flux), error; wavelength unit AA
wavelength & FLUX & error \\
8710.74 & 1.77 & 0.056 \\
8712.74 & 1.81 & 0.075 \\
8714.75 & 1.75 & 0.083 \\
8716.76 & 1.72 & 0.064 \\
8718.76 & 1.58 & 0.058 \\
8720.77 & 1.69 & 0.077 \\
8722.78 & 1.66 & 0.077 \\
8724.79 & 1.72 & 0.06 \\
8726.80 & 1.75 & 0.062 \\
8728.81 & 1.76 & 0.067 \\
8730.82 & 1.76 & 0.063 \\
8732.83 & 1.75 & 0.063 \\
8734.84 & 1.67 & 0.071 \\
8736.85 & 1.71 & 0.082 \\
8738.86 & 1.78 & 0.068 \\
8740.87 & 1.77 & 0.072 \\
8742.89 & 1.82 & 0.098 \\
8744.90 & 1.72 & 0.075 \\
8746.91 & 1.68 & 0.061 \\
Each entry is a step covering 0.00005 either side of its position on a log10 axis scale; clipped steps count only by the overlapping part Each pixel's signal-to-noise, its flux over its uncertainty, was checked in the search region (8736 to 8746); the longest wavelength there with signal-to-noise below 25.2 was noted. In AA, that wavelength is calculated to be 8744.90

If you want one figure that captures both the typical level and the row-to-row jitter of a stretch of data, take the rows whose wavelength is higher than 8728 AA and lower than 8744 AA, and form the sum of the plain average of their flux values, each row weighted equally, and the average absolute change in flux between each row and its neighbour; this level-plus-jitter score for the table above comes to 1.79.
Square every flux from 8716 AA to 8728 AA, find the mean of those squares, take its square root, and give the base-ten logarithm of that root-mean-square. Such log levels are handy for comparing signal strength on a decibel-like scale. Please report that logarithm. 0.227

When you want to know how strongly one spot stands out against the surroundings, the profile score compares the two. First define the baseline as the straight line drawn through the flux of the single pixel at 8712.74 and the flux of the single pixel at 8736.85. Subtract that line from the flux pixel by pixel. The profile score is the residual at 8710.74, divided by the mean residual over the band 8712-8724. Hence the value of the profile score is 1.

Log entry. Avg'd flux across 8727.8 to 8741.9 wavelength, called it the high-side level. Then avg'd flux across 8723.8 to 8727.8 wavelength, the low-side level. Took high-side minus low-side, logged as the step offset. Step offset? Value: 0.008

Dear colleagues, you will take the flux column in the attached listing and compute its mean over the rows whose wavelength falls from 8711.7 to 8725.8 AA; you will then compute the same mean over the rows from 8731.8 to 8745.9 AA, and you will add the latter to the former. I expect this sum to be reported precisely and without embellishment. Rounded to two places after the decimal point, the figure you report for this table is 3.45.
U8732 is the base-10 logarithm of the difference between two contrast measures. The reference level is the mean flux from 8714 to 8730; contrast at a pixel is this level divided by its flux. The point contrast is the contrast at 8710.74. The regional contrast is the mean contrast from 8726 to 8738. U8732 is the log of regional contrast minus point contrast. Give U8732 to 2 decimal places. -1.68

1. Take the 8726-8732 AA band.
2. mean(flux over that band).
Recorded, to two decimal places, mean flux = 1.76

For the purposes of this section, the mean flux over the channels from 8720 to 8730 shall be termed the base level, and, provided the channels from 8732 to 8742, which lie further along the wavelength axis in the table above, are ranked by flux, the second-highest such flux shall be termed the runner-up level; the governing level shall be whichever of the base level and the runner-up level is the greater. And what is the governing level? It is 1.77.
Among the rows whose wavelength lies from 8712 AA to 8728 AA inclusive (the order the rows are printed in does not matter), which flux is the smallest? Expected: 1.58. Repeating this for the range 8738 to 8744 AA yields 1.77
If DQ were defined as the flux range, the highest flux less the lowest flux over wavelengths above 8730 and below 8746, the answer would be 0.15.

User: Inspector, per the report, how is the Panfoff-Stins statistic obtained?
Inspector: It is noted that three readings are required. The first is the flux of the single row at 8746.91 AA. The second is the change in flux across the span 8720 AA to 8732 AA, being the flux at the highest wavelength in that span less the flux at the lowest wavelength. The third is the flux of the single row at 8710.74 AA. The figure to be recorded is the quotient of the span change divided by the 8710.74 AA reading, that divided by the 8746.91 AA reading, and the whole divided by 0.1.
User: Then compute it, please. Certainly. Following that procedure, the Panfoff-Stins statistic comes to 0.24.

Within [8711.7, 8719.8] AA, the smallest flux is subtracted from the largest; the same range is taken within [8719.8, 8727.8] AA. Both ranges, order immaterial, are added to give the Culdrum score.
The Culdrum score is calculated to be 0.32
